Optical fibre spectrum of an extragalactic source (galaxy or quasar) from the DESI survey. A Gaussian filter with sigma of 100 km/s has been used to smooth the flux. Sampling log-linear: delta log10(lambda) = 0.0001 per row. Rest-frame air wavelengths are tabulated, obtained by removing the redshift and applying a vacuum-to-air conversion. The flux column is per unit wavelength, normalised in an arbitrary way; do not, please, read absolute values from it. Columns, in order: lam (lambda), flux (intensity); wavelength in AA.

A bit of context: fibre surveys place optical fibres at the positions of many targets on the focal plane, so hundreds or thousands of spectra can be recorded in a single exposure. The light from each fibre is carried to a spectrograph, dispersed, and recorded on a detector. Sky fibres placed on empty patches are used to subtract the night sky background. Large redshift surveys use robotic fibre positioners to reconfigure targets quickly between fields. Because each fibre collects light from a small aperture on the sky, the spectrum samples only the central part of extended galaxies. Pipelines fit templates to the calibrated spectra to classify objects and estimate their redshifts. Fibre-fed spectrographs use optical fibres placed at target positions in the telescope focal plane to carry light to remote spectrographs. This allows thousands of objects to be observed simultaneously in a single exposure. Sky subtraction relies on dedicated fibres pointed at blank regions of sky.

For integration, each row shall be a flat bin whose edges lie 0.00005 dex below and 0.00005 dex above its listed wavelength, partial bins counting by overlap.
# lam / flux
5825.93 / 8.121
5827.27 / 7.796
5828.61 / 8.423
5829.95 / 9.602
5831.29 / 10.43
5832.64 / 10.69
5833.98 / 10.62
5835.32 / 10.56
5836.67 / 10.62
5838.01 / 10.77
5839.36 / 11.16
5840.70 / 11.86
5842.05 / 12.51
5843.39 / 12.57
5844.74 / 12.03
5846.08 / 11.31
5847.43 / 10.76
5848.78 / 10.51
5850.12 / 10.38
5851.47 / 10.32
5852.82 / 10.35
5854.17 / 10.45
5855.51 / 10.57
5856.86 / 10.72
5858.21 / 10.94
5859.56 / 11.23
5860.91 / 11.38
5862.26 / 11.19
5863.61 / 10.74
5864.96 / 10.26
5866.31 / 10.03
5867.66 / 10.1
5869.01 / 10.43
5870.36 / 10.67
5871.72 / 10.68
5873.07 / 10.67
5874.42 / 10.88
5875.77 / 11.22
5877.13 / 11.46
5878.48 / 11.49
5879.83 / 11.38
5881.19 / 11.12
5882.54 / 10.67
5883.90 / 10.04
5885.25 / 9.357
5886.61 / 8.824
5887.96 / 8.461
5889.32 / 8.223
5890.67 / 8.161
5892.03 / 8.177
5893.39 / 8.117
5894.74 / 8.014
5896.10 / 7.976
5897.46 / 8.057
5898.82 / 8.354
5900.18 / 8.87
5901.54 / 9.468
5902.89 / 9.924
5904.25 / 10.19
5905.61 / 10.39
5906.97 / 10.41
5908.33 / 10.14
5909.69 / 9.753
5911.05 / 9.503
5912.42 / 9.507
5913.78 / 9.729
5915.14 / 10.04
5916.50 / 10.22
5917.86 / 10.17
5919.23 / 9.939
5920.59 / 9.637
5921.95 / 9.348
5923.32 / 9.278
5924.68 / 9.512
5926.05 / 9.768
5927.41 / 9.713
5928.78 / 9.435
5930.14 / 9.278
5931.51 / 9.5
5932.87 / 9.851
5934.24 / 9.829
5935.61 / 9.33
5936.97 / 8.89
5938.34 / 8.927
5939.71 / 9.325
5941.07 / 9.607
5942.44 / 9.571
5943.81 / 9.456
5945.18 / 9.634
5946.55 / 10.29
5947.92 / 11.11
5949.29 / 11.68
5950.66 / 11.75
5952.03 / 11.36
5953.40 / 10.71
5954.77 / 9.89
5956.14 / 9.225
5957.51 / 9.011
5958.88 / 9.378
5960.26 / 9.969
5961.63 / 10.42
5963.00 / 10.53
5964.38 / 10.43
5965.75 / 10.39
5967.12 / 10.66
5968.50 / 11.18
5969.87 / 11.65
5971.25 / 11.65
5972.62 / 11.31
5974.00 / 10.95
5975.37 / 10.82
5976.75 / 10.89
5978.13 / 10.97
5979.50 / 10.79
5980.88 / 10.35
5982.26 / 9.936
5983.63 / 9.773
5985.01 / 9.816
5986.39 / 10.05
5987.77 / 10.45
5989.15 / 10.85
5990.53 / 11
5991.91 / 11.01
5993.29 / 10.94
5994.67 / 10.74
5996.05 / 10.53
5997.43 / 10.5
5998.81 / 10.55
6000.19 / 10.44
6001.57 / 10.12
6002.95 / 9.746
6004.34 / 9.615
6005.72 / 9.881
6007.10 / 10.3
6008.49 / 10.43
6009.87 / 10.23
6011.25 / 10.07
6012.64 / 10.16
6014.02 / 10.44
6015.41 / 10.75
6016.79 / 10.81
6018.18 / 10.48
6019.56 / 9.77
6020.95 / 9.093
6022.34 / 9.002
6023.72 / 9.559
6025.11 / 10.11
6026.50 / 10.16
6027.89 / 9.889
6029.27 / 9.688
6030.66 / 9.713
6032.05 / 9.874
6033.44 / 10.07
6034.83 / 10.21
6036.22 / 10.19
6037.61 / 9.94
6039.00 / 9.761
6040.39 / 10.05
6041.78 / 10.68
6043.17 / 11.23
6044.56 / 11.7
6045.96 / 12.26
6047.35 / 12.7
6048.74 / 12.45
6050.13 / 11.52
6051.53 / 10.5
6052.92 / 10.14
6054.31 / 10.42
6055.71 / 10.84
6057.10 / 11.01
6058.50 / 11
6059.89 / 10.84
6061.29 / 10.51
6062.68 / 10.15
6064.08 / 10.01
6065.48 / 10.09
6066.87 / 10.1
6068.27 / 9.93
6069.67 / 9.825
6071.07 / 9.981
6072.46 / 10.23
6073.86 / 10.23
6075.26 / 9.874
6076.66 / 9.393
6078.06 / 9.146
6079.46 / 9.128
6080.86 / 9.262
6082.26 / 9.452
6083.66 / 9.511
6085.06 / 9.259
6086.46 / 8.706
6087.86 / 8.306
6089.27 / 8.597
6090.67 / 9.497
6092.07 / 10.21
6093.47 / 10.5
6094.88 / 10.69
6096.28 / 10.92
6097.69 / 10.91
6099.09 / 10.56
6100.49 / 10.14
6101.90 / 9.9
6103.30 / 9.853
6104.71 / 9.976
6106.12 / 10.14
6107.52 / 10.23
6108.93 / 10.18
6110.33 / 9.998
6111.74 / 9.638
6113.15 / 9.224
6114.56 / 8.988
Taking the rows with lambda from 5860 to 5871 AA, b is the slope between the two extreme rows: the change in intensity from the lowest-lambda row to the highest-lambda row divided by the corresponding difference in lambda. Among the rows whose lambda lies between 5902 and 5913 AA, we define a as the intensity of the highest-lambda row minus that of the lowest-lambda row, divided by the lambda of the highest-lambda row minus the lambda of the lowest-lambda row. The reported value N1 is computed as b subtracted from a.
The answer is 0.03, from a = -0.04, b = -0.08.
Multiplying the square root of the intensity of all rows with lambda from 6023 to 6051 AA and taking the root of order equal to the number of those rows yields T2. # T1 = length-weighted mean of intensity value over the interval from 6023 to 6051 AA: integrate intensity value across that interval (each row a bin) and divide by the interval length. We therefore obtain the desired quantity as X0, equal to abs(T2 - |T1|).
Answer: 7.3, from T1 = 10.6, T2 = 3.25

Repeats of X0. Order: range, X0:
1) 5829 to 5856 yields 7.6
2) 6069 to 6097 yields 6.5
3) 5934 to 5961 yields 6.8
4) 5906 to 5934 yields 6.6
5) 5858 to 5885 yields 7.5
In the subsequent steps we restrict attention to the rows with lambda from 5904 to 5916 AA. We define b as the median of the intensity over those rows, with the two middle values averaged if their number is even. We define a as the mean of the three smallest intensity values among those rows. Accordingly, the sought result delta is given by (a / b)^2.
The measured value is 0.91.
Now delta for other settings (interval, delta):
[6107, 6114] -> 0.93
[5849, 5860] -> 0.97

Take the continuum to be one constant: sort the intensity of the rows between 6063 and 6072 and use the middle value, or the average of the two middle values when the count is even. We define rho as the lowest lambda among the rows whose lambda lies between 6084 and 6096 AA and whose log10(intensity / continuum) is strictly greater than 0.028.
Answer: 6094.88 AA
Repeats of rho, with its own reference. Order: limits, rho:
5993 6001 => 5993.29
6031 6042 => 6041.78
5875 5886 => 5875.77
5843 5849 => 5843.39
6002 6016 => 6015.41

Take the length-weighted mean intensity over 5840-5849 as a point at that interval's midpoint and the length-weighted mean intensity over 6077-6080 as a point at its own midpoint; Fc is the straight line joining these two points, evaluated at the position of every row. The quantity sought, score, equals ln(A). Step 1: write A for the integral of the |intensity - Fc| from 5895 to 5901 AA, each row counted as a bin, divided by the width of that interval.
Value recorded 1.0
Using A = 2.80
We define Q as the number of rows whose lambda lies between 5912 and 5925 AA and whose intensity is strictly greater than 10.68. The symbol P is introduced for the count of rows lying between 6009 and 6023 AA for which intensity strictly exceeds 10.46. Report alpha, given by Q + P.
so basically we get 3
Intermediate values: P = 3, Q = 0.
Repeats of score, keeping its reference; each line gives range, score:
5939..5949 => -0.1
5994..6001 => -0.7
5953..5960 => -0.1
